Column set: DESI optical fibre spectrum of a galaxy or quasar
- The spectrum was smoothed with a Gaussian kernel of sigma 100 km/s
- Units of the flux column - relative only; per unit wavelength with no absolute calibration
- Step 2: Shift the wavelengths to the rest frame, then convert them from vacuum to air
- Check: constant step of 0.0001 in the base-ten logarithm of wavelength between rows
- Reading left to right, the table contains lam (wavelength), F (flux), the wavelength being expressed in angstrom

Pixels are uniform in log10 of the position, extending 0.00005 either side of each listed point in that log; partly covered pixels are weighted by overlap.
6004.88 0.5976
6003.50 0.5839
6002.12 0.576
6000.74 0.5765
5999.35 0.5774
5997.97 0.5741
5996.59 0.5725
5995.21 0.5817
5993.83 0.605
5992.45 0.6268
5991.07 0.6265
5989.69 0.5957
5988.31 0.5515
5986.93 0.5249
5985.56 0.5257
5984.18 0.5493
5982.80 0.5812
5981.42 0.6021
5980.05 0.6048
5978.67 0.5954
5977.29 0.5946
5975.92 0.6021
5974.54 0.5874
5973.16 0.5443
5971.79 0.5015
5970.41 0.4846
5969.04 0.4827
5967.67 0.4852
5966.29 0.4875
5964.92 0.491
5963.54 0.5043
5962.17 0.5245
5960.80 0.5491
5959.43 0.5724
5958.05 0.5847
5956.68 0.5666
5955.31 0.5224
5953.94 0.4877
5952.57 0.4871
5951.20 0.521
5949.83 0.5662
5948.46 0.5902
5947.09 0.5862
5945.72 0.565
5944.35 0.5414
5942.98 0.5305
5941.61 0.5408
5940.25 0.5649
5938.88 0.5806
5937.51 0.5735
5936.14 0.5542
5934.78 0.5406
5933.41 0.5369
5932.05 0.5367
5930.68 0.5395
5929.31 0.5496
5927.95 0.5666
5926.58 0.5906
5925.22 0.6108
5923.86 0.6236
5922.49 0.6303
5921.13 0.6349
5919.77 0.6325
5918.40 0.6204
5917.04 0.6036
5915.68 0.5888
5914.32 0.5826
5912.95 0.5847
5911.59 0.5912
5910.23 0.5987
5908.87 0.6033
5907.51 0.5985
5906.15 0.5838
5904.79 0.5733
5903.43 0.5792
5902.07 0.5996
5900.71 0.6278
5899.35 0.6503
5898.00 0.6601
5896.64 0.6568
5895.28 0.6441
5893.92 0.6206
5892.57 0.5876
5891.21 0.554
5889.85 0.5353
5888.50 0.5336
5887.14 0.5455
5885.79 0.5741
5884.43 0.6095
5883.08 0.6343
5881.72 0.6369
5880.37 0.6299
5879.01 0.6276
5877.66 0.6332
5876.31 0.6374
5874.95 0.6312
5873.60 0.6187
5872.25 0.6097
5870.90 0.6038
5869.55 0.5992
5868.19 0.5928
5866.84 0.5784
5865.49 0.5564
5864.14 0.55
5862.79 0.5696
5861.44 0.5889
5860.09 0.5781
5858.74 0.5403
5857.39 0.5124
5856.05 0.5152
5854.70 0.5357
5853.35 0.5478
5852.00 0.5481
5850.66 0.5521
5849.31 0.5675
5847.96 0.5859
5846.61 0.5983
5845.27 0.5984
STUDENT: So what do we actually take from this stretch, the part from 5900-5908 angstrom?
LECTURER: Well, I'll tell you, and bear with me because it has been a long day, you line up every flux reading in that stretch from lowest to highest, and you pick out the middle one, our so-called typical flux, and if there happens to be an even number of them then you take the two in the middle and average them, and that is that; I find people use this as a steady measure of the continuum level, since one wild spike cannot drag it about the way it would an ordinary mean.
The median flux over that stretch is 0.59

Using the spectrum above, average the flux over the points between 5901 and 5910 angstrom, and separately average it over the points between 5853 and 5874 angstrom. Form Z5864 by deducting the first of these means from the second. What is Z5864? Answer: -0.02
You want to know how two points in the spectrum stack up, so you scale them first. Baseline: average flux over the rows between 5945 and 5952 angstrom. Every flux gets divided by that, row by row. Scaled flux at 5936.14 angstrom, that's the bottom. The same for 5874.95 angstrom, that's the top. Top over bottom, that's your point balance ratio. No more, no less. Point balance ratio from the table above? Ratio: 1.14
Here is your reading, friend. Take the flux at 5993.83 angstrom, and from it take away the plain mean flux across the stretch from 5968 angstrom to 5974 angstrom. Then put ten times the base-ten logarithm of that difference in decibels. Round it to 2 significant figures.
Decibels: -10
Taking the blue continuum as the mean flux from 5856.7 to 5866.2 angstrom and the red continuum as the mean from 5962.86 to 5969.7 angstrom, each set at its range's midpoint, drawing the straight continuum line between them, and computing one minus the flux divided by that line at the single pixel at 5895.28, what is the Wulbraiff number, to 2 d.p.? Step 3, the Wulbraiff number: -0.20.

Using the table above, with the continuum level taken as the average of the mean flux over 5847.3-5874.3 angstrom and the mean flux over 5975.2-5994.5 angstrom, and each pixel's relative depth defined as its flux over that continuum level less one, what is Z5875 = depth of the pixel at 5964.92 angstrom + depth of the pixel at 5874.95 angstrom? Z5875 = -0.052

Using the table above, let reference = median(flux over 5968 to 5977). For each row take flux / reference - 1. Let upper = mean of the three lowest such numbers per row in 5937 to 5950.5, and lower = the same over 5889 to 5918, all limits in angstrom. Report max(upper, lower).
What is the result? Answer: 0.060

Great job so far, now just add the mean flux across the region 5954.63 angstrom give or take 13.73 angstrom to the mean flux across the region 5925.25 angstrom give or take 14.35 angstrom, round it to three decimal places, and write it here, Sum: 1.120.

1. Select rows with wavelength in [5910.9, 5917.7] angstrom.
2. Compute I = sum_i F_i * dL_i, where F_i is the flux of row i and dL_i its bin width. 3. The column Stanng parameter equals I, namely 4.0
